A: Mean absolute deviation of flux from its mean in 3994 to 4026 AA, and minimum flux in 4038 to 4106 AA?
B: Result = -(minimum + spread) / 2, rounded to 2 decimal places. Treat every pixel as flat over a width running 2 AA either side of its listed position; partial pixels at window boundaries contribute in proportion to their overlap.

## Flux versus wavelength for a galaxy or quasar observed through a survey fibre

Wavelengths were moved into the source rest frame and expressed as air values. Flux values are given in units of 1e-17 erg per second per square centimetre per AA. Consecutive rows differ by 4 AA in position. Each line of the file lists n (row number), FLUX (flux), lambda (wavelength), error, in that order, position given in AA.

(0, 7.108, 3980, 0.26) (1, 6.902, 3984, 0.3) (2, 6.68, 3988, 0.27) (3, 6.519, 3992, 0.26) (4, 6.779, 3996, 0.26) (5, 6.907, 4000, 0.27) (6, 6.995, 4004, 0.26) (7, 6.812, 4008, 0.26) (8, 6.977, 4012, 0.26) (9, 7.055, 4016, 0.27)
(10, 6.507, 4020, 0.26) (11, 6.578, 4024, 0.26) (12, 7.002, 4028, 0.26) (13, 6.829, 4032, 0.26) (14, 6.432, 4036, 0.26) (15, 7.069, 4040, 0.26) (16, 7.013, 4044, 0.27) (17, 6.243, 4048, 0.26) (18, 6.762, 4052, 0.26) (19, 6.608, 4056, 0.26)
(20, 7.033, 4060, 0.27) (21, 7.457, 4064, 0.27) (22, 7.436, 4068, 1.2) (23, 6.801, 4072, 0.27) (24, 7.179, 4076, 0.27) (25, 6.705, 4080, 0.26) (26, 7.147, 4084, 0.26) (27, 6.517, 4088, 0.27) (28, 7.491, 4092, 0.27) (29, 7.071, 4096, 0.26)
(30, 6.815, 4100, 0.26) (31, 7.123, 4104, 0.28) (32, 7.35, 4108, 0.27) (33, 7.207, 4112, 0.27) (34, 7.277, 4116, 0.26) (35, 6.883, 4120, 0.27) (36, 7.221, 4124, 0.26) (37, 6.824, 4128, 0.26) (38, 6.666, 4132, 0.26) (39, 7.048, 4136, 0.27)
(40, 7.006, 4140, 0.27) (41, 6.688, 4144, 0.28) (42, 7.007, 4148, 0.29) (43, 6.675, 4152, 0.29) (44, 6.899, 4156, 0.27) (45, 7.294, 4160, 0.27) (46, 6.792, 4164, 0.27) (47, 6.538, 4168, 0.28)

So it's -3.20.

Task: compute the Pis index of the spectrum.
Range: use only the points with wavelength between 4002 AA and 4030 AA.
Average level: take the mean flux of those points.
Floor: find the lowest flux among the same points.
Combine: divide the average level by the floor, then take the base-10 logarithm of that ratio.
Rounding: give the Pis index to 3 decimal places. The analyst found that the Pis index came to 0.022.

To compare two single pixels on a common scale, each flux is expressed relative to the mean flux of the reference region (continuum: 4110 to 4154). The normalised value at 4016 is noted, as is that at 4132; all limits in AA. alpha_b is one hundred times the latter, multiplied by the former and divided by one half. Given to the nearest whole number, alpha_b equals 194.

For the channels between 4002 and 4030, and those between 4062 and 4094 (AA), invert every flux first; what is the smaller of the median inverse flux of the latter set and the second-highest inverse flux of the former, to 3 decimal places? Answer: 0.140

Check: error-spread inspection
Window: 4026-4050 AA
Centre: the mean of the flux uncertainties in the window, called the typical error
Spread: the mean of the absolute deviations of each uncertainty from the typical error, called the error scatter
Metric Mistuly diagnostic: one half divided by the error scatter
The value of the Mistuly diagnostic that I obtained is 180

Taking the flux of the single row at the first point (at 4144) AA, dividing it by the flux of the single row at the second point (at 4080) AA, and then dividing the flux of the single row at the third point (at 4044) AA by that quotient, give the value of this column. 7.03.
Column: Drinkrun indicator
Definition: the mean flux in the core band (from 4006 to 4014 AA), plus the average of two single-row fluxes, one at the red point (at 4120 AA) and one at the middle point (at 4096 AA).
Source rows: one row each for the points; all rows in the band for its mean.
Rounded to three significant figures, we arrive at 13.9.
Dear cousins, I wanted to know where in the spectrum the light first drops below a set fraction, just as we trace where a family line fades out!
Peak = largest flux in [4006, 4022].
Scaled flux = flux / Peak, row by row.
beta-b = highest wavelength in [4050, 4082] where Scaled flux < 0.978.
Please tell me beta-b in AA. 4080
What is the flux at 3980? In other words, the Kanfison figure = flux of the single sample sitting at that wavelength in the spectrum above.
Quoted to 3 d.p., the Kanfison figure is 7.108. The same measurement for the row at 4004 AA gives 6.995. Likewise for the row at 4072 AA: 6.801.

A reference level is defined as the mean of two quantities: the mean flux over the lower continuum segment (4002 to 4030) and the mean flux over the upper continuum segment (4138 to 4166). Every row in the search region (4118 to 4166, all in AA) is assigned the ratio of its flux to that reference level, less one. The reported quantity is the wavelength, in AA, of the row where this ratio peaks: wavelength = 4160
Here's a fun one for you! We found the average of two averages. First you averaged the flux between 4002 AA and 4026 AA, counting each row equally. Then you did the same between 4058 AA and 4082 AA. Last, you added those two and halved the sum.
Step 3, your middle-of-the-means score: 6.96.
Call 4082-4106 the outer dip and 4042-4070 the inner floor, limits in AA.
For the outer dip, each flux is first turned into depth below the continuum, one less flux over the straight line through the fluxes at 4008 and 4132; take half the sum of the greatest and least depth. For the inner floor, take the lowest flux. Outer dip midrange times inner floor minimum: -0.27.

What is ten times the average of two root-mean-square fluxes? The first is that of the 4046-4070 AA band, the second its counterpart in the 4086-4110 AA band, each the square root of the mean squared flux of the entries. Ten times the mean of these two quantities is 70.0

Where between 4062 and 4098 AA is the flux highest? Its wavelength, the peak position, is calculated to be 4092 AA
